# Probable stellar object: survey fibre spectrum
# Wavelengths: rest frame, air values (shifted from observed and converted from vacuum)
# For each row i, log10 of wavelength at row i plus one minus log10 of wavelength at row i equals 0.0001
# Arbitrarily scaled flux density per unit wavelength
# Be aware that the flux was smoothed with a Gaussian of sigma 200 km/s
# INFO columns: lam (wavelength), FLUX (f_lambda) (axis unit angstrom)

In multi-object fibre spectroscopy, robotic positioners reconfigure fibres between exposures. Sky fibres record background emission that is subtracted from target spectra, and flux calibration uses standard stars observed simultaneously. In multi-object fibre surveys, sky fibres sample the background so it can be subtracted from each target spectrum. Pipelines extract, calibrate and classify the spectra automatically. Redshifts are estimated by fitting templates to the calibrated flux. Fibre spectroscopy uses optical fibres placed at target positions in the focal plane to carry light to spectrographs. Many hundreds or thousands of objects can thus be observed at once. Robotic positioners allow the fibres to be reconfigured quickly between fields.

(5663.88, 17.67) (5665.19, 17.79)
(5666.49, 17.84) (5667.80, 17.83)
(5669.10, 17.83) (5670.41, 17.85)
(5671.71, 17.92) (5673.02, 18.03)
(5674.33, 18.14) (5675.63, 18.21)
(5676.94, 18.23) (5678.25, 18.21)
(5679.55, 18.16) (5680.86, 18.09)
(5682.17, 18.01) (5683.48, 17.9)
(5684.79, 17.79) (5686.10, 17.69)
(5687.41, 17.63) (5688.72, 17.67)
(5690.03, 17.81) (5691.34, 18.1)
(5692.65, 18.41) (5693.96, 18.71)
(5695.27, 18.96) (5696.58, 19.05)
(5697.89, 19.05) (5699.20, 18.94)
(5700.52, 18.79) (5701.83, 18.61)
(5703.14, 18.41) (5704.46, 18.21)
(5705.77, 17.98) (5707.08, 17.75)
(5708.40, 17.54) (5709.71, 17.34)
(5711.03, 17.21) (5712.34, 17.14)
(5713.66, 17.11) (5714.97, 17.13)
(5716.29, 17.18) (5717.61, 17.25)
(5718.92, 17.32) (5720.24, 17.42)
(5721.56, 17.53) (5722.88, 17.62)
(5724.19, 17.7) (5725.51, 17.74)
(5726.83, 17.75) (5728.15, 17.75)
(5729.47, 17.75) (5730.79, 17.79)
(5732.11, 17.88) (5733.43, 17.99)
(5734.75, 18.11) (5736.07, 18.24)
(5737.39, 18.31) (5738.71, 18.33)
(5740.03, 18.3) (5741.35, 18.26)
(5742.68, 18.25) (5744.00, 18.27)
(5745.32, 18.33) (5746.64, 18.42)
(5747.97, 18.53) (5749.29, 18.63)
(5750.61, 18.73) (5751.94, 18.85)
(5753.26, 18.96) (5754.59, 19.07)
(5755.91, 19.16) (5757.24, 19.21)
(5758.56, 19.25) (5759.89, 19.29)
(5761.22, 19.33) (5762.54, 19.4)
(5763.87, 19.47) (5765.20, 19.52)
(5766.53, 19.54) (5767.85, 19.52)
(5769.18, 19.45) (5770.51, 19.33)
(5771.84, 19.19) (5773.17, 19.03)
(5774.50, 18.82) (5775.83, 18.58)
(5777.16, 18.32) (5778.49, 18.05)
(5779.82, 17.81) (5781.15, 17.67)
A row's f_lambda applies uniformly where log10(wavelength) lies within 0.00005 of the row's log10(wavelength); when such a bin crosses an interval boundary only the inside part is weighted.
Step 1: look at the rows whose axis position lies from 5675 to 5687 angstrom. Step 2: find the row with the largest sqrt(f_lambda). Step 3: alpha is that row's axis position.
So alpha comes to 5676.94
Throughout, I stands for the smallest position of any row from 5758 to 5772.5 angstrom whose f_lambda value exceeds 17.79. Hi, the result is 5758.56 angstrom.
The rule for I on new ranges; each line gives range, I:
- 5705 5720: 5705.77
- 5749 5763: 5749.29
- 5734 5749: 5734.75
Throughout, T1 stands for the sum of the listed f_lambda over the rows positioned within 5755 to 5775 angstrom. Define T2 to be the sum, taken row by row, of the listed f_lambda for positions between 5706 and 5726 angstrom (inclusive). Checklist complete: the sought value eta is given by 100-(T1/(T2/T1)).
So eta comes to -221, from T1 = 290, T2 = 261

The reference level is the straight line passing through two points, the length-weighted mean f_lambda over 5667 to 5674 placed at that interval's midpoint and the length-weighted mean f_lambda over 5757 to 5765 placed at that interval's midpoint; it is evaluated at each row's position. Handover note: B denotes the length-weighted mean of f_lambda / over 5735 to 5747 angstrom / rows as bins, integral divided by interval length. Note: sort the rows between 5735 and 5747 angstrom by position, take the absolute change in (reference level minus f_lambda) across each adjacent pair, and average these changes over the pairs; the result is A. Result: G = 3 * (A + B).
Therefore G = 55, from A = 0.04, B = 18.3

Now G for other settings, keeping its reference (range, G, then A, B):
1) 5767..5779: 57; 0.21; 18.9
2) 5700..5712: 55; 0.22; 18.0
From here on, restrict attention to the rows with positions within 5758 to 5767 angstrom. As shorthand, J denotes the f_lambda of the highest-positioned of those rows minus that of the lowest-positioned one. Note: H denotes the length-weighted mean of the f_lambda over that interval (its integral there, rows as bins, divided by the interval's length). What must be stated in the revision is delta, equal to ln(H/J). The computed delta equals 4.2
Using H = 19.38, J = 0.29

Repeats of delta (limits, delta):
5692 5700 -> 3.6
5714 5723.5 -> 3.6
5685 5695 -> 2.9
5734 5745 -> 4.7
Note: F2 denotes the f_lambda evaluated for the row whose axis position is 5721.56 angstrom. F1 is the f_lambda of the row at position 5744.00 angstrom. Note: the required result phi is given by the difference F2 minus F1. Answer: -0.7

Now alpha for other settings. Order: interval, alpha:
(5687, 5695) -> 5693.96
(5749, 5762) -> 5761.22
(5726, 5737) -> 5736.07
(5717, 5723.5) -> 5722.88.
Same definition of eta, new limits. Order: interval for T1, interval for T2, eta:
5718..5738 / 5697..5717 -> -165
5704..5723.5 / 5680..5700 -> -150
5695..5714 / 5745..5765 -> -160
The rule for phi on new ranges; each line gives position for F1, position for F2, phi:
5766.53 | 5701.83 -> -0.9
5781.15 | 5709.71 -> -0.3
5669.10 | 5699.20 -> 1.1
